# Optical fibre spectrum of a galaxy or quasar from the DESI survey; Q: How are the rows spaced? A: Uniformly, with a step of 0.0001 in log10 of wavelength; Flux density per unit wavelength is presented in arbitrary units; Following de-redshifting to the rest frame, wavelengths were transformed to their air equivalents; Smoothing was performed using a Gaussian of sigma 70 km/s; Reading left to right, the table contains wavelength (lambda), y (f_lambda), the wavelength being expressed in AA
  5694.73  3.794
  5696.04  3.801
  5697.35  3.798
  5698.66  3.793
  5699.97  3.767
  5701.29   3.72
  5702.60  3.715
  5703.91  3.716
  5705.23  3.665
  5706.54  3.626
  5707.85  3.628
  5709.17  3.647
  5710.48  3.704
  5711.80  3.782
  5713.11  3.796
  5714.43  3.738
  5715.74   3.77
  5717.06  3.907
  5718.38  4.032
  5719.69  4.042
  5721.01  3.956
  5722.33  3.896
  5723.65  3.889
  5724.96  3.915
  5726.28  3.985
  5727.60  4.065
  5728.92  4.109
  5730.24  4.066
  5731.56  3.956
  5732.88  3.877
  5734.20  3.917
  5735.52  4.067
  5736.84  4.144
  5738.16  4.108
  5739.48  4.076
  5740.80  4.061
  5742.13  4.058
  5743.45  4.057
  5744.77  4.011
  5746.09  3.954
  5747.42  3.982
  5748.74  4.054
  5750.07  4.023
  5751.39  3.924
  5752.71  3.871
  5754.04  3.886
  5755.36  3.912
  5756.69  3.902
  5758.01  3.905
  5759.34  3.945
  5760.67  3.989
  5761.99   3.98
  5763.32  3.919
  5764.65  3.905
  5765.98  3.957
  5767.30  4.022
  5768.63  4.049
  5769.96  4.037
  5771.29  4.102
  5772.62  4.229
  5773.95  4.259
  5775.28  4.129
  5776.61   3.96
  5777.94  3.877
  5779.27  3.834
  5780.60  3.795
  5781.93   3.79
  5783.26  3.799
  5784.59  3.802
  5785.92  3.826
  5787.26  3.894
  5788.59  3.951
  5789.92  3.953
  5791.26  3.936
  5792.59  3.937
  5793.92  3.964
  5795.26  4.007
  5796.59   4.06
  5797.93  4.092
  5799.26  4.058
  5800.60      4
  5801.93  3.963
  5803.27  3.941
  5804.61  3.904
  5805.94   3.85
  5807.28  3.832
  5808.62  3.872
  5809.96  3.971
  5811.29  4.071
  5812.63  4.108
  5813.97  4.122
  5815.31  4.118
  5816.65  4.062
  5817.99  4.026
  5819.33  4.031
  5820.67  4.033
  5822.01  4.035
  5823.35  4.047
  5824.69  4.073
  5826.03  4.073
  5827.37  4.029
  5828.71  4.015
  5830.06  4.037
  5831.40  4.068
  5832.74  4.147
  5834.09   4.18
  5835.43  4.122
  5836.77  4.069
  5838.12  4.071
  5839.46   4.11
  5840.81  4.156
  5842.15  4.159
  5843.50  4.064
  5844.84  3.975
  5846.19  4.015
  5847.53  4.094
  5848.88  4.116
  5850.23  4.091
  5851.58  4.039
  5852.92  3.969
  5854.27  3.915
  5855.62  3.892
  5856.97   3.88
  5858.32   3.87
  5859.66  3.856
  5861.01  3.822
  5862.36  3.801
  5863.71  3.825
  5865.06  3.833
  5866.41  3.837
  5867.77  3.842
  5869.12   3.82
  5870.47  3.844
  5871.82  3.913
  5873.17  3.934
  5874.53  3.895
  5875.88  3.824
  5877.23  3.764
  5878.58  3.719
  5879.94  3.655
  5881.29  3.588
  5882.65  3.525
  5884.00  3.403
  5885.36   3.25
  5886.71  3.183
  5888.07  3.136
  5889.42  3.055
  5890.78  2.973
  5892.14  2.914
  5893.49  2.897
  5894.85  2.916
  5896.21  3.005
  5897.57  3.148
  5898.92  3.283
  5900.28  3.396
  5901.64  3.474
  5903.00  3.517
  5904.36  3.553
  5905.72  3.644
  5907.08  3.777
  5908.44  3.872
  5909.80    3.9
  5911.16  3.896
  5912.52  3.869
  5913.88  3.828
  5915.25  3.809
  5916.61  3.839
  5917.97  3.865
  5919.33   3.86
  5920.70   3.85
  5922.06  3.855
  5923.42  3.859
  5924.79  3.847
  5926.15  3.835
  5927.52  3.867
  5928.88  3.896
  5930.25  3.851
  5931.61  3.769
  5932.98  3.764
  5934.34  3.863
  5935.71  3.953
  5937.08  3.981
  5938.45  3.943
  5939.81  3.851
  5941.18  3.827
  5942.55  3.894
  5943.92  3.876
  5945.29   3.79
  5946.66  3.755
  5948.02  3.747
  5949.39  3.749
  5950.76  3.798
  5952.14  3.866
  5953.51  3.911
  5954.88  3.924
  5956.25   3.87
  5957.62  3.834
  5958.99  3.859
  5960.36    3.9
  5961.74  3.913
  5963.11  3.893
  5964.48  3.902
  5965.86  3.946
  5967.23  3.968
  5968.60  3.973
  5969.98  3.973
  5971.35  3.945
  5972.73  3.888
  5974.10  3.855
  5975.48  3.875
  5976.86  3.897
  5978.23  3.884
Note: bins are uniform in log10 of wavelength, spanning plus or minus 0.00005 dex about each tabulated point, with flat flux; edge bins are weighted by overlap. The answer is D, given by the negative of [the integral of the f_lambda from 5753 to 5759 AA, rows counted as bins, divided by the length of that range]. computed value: -3.90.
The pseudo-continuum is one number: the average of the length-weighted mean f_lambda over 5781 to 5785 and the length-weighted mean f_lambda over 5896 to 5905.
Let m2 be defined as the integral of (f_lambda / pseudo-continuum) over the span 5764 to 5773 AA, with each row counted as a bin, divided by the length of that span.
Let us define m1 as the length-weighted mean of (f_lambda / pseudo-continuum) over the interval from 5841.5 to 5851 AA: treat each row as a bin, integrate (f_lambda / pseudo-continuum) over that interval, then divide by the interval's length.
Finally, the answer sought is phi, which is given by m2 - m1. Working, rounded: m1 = 1.14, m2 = 1.13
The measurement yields -0.01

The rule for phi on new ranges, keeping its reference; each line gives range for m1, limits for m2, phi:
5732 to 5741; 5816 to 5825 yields 0.00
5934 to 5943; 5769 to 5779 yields 0.05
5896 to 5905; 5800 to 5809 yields 0.15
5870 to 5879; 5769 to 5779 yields 0.06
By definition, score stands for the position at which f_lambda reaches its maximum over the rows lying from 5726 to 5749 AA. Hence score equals 5736.84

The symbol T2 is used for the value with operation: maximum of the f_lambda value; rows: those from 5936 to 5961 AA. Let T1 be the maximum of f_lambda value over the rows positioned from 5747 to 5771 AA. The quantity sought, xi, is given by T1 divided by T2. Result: 1.02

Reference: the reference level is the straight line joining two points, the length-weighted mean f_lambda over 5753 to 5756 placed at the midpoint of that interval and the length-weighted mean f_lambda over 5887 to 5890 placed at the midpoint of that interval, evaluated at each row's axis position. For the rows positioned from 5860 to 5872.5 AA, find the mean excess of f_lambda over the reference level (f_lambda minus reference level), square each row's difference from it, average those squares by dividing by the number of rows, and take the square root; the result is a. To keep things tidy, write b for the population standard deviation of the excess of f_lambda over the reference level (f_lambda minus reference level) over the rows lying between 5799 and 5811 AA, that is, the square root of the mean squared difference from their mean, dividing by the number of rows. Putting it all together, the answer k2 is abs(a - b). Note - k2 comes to 0.012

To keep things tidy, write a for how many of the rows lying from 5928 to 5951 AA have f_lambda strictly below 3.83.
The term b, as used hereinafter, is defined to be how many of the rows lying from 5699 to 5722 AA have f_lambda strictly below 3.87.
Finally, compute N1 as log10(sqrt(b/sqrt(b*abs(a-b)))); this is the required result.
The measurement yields 0.104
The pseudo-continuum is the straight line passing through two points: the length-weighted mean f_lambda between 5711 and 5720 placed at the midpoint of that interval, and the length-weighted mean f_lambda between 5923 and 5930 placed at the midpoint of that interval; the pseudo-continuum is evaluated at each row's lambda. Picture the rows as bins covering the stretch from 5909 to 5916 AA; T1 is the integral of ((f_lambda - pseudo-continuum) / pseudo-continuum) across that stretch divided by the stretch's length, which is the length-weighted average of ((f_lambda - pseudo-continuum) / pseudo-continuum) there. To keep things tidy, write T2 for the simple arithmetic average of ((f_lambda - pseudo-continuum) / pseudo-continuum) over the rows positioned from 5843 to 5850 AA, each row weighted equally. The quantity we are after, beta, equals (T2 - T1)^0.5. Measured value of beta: 0.223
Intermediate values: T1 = 0.001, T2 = 0.051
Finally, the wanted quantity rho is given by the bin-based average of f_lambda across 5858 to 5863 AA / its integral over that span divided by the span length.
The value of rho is 3.84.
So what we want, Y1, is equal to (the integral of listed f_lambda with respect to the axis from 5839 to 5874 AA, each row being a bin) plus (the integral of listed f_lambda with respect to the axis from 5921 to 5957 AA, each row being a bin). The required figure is 277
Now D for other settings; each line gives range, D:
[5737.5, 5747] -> -4.04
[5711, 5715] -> -3.77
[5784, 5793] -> -3.90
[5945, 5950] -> -3.76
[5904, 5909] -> -3.72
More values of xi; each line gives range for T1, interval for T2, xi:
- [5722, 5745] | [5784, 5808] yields 1.01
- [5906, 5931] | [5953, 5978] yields 0.98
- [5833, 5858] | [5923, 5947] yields 1.05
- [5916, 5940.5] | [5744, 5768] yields 0.98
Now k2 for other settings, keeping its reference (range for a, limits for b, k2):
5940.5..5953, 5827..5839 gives 0.015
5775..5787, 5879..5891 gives 0.120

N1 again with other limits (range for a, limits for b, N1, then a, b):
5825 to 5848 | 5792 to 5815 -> 0.000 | 0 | 2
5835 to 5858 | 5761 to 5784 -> 0.000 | 0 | 4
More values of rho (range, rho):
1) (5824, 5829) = 4.05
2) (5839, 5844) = 4.12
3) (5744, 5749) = 4.00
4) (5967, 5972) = 3.97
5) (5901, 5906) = 3.54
